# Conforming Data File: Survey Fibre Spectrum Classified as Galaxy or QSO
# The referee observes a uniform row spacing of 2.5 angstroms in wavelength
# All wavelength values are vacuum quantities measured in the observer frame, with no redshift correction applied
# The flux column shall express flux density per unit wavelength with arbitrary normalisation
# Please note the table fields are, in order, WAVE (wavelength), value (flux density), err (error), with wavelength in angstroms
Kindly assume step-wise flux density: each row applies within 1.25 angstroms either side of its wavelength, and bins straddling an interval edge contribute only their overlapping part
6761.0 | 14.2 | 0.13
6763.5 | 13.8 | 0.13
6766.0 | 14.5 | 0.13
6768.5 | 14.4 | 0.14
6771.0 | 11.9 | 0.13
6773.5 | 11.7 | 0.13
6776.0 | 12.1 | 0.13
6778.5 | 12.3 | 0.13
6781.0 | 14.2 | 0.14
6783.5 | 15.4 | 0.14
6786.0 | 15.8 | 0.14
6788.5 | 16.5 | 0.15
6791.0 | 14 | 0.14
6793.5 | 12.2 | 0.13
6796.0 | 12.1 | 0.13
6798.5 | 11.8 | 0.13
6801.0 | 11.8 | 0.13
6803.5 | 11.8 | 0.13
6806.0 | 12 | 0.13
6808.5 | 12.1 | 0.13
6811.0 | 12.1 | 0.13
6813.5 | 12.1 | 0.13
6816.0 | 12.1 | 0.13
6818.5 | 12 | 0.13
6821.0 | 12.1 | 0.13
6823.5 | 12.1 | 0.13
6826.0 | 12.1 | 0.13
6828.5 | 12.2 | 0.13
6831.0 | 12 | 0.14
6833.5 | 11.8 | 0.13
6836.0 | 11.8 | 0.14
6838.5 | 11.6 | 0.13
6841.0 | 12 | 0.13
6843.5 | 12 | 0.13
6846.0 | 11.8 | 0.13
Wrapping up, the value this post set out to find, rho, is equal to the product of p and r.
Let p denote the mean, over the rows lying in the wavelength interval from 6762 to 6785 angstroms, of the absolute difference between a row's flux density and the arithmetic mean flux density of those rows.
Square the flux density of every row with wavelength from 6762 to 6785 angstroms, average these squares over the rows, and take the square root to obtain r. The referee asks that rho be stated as 16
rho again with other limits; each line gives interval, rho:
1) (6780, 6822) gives 17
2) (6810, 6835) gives 1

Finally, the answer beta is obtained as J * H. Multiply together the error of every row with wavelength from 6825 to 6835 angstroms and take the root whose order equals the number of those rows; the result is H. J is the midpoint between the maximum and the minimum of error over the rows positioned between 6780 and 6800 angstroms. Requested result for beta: 0.0185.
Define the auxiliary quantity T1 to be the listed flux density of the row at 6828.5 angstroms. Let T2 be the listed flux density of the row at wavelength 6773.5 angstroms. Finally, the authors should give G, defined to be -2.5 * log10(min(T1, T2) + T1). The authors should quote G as -3.446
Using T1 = 12.2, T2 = 11.7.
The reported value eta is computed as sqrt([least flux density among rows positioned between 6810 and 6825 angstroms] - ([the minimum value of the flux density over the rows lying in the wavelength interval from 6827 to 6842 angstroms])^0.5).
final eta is 2.93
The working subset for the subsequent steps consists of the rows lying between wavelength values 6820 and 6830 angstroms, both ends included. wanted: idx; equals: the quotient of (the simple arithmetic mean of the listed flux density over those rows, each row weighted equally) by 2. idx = 6.1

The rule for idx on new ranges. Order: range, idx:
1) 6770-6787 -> 6.7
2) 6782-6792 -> 7.7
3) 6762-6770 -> 7.1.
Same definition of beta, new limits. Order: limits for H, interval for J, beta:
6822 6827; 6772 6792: 0.0182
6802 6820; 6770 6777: 0.0169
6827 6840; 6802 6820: 0.0174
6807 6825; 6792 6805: 0.0169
